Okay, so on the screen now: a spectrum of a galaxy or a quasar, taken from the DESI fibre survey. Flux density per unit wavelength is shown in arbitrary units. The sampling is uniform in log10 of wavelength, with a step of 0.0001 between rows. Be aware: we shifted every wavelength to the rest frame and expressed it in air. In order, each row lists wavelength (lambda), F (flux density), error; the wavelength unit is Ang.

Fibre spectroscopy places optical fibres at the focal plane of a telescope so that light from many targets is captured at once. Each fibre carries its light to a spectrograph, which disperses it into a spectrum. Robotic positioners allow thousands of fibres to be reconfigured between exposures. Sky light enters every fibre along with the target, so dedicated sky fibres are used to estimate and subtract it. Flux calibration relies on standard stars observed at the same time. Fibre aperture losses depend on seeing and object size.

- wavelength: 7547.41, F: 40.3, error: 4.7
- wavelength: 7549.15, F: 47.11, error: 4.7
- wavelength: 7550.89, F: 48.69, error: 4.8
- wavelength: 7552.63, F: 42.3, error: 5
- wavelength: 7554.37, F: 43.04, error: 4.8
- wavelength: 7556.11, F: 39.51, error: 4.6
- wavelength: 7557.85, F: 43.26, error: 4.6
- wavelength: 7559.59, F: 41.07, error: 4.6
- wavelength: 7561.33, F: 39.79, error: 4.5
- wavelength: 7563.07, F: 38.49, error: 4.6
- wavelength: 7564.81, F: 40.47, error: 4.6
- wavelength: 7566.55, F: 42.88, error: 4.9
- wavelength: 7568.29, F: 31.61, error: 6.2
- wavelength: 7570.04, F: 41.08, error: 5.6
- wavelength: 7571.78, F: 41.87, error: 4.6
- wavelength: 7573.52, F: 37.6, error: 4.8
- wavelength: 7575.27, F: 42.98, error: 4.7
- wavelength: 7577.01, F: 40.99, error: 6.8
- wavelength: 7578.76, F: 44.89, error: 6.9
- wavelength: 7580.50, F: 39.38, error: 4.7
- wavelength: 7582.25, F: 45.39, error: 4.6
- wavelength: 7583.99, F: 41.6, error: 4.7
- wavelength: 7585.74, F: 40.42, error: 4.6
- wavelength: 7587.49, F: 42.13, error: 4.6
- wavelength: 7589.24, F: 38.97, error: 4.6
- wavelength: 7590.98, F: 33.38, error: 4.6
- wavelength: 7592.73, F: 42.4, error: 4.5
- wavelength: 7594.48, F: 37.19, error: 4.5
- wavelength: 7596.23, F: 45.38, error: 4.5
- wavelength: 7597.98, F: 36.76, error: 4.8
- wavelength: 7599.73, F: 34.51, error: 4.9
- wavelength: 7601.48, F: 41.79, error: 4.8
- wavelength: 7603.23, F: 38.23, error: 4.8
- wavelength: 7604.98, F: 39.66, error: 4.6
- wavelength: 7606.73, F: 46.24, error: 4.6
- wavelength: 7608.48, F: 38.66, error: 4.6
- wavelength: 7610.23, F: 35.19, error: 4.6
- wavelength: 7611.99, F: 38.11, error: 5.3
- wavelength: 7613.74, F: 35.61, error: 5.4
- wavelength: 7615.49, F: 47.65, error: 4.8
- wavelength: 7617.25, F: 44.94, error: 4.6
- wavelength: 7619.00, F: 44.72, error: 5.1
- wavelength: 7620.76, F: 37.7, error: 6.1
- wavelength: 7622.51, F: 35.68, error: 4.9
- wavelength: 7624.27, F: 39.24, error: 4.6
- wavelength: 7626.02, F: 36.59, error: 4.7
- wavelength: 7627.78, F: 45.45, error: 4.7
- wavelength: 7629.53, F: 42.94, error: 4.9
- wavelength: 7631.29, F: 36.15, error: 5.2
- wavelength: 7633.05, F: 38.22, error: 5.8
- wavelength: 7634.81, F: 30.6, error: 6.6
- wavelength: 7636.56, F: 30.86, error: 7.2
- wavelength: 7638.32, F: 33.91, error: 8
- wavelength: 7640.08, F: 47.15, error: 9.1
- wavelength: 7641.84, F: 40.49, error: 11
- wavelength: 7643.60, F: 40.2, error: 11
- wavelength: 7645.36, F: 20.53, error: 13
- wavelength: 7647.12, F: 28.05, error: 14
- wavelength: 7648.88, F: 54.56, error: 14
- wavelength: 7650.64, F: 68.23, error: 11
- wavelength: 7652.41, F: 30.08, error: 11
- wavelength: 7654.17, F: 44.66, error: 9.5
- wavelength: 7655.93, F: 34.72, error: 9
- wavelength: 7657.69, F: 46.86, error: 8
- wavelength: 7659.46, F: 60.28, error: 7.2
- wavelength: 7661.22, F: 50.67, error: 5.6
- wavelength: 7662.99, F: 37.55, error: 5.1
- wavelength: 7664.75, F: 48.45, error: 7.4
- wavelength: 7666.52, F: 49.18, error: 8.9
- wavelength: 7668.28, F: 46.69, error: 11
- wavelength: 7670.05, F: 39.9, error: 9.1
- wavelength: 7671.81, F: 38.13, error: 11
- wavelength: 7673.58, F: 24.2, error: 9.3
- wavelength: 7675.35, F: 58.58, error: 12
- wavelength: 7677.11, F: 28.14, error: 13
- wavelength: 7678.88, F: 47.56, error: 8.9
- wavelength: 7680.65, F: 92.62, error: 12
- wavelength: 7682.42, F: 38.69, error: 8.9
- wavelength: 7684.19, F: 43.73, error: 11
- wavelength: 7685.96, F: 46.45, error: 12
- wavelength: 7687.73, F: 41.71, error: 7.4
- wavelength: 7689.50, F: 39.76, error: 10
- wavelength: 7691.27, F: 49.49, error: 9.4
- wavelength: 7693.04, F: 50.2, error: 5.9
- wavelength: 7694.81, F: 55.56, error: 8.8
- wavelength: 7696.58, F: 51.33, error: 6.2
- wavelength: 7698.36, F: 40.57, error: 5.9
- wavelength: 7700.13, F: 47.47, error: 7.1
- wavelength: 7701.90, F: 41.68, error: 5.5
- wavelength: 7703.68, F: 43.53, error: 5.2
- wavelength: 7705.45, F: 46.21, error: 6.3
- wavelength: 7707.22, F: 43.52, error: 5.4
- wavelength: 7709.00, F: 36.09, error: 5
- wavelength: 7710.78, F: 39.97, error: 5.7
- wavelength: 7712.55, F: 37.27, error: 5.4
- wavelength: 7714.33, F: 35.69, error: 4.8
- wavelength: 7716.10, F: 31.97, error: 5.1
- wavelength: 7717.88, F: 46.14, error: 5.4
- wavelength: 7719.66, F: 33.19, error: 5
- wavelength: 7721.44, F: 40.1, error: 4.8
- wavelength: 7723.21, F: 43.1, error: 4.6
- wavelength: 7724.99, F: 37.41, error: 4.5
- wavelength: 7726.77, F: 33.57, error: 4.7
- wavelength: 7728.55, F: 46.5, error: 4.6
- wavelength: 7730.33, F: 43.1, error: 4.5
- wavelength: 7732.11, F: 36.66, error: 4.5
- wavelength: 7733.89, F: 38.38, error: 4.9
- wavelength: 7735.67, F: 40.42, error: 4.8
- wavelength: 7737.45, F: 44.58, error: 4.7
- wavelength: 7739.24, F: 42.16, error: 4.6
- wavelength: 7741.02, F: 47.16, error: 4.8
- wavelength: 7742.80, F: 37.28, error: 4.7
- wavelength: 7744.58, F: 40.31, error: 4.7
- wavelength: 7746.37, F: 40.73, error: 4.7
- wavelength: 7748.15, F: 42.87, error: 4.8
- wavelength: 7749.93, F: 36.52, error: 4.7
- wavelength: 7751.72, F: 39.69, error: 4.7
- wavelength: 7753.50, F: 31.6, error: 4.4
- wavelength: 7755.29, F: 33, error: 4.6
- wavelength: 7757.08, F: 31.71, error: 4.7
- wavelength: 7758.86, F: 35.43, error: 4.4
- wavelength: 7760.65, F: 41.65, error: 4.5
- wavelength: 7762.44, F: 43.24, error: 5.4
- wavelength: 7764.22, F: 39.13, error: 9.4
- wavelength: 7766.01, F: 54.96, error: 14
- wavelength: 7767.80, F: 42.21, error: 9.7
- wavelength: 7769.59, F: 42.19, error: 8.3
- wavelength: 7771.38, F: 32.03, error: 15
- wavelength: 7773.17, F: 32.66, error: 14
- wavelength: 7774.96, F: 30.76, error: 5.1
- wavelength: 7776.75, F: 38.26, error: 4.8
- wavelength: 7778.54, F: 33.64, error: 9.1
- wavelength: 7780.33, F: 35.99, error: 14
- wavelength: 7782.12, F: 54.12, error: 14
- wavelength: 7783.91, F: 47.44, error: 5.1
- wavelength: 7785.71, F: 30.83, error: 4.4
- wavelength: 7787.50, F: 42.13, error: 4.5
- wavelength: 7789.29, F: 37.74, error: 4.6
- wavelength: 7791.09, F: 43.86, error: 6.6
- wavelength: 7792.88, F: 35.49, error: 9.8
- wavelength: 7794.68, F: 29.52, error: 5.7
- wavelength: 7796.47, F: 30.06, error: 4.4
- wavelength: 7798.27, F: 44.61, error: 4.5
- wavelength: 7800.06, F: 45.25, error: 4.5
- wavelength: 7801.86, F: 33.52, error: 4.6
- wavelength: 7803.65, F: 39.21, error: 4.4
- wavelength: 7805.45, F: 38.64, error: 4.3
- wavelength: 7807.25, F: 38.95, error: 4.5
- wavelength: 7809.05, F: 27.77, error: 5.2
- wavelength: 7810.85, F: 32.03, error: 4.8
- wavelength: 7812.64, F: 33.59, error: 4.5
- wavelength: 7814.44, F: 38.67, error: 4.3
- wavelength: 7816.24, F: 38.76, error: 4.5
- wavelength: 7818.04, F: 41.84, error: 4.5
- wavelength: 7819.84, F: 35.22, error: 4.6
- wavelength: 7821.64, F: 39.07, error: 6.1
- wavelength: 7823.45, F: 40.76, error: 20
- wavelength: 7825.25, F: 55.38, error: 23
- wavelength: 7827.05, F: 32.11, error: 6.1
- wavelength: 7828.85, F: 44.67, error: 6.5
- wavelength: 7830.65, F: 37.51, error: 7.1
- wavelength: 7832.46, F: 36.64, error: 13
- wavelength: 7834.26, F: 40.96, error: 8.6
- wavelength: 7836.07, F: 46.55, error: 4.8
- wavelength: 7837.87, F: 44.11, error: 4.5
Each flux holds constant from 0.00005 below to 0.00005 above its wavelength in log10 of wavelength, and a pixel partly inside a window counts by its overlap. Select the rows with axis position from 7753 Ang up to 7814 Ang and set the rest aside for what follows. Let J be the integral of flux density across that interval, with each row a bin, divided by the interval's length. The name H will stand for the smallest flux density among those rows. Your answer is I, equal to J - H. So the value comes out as 10.0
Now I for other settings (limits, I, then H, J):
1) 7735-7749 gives 4.7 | 37.28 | 42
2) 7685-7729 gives 10.3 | 31.97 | 42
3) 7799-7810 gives 9.5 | 27.77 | 37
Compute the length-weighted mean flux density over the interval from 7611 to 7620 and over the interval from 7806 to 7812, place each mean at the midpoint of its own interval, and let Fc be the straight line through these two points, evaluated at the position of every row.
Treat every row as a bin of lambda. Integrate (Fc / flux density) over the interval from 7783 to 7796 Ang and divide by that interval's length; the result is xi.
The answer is 0.93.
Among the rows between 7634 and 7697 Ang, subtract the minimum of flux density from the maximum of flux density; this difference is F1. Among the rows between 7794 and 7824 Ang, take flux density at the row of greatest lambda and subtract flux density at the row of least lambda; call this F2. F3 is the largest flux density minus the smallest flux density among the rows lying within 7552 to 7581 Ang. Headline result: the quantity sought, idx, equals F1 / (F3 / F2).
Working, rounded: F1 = 72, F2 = 11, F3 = 13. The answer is 61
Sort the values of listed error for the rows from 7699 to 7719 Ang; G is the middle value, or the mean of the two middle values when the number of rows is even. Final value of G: 5.4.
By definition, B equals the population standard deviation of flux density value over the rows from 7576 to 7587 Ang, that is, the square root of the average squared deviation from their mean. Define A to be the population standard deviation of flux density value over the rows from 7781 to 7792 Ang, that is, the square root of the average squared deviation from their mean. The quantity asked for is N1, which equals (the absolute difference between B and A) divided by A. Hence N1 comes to 0.69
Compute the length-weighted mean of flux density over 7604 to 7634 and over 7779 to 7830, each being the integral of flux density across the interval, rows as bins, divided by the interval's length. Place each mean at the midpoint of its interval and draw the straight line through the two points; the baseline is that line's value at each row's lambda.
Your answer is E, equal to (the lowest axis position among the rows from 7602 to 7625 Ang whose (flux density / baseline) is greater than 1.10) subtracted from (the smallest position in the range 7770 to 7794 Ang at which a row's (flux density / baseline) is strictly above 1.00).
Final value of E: 175.4 Ang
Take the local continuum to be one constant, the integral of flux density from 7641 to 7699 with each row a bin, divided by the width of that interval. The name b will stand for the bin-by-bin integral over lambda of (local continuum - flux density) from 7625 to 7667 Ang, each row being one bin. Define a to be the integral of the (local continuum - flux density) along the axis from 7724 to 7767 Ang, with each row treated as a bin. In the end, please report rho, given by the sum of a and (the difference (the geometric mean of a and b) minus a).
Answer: 185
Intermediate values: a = 223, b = 154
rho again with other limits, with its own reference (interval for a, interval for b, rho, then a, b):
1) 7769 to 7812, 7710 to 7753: 279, 336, 232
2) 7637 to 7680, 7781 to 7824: 178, 108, 294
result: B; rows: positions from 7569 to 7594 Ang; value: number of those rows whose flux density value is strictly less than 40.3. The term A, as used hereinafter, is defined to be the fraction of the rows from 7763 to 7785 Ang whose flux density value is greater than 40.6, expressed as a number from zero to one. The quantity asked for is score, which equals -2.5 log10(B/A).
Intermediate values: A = 0.4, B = 4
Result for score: -2.46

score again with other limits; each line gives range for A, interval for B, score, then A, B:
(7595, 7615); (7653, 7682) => -3.36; 0.3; 6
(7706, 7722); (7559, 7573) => -2.83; 0.2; 3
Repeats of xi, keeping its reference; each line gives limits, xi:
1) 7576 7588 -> 1.04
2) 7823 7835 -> 0.81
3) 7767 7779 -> 0.98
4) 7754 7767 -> 0.92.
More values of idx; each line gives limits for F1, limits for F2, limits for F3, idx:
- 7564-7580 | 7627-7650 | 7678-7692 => 2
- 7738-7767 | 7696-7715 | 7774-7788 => -16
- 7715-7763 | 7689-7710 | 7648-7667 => -1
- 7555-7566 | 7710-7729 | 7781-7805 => 1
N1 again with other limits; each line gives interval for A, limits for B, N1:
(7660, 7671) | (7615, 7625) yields 0.12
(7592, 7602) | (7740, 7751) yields 0.06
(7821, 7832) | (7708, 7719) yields 0.39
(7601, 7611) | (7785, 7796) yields 0.55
